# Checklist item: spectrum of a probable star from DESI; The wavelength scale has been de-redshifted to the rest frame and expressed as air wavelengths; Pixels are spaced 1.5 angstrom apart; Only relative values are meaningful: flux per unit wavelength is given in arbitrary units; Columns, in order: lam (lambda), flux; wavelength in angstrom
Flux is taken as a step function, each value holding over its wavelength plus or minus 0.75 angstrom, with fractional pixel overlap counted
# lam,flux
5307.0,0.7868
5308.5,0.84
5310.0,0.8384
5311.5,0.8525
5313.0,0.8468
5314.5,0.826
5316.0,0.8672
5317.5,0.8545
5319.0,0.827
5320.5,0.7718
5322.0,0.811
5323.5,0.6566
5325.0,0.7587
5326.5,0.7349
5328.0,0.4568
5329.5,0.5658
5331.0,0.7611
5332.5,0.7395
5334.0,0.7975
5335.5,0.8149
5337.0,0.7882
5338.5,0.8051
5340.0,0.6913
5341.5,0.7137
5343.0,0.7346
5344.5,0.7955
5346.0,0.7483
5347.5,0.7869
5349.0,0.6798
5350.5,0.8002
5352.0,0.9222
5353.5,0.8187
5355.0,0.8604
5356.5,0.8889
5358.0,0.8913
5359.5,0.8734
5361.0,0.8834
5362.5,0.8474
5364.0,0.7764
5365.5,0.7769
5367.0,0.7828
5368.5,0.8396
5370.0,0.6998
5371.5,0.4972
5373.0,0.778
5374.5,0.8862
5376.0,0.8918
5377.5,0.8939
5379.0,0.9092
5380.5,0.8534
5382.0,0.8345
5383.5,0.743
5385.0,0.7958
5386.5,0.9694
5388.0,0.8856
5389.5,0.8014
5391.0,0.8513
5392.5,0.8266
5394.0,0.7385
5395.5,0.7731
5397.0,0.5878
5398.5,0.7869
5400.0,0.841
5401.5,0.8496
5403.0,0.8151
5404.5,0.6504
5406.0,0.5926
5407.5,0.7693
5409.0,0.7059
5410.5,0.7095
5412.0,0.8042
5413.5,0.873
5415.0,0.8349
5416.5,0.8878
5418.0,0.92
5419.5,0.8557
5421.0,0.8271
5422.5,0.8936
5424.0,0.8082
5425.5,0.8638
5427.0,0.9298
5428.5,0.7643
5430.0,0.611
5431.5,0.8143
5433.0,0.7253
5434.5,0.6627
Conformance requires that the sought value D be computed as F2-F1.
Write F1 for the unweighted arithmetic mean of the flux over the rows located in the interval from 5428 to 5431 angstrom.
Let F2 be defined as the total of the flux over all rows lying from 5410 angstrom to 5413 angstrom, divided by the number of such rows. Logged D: 0.07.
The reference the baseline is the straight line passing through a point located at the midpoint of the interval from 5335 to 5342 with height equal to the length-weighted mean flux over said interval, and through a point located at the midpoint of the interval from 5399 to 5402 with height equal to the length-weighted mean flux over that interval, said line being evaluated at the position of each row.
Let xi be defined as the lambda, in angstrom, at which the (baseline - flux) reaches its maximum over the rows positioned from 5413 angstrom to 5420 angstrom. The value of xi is 5415.0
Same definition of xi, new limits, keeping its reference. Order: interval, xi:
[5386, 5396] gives 5394.0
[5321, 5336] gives 5328.0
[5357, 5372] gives 5371.5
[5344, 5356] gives 5349.0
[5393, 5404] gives 5397.0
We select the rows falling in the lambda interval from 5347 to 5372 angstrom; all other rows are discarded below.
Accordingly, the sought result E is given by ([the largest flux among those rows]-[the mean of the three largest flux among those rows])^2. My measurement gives 0.0005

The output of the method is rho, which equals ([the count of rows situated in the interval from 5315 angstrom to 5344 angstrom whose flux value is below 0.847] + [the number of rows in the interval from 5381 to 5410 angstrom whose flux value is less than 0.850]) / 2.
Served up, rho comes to 16.5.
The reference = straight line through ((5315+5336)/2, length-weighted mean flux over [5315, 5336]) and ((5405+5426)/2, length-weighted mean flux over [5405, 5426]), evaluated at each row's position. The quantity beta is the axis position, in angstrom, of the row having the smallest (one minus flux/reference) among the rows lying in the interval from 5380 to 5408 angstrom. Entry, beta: 5386.5 angstrom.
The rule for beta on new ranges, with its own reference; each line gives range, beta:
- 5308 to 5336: 5316.0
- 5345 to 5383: 5352.0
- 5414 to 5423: 5418.0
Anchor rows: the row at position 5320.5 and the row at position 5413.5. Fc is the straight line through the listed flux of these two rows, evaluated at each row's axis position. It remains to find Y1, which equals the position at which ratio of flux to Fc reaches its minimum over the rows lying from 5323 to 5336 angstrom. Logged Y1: 5328.0 angstrom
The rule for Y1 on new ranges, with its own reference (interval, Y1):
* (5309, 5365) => 5328.0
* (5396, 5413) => 5406.0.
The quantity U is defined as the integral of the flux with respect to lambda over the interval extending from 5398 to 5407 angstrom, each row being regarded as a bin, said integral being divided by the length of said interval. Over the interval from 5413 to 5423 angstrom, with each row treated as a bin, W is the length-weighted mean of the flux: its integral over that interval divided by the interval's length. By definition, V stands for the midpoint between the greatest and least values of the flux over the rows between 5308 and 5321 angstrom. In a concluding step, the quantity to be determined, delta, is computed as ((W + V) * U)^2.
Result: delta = 1.63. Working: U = 0.76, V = 0.82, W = 0.87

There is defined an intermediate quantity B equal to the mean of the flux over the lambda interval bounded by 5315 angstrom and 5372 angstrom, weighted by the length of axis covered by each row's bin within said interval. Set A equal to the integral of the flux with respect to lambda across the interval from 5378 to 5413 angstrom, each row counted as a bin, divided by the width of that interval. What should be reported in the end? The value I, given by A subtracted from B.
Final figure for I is -0.02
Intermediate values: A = 0.788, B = 0.77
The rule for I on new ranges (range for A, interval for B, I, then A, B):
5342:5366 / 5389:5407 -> -0.06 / 0.817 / 0.76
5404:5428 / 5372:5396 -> 0.03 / 0.809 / 0.84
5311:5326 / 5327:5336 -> -0.12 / 0.805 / 0.69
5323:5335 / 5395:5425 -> 0.10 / 0.687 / 0.79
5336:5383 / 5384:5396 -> 0.03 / 0.805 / 0.83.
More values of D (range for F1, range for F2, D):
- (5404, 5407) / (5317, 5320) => 0.22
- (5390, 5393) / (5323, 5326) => -0.13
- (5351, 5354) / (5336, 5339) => -0.07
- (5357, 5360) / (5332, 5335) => -0.11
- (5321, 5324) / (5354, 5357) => 0.14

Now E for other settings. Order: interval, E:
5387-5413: 0.0005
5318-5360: 0.0005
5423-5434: 0.0037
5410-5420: 0.0007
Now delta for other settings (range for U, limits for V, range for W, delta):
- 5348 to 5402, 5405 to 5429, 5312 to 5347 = 1.53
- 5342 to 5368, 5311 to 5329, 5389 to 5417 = 1.37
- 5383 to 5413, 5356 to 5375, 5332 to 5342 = 1.28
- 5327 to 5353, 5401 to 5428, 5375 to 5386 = 1.43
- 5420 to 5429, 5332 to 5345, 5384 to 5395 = 1.82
